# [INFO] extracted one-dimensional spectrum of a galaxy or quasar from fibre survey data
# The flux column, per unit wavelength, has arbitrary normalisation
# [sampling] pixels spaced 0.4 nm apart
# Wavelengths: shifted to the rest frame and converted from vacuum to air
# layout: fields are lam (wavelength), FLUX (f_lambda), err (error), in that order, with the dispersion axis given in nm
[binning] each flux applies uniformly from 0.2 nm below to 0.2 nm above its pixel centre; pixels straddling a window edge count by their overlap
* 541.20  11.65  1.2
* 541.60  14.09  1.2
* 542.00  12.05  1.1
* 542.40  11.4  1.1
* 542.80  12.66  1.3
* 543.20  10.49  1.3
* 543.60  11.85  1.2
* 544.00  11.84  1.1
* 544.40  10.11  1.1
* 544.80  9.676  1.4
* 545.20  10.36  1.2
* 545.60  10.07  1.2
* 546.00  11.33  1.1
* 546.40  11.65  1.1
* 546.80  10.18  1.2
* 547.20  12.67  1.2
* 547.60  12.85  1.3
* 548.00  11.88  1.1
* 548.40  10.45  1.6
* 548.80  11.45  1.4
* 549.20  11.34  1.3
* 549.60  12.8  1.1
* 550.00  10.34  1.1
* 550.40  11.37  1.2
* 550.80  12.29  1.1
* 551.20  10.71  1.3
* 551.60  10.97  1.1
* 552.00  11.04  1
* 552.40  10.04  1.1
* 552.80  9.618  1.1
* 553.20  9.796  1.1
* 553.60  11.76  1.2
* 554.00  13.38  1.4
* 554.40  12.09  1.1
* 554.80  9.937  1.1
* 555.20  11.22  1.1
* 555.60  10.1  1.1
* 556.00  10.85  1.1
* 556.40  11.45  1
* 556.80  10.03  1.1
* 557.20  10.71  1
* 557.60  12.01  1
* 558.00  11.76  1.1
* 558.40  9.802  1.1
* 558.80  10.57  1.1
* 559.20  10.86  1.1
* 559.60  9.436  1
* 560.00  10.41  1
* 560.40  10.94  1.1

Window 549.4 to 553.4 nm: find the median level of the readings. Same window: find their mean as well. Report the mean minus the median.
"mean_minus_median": 0.06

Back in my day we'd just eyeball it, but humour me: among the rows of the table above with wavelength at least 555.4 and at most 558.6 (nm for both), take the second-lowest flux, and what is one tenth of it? 1.00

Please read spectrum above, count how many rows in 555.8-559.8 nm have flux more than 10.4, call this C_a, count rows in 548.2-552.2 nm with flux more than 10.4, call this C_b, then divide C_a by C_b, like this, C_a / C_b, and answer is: 0.78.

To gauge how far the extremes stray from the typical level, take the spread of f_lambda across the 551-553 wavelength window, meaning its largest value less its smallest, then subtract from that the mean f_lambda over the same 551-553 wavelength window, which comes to -9.1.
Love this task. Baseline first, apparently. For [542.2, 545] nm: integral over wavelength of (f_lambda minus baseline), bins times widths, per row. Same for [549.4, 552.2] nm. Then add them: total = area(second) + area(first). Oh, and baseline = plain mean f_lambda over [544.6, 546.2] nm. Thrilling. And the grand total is 5.0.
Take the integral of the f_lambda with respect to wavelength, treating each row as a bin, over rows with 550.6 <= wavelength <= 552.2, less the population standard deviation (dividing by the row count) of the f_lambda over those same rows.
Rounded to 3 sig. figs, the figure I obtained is 17.4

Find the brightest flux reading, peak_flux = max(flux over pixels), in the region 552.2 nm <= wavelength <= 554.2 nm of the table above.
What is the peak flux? 13.38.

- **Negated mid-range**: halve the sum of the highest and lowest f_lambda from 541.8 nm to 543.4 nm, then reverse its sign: -11.6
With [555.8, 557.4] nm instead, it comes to -10.7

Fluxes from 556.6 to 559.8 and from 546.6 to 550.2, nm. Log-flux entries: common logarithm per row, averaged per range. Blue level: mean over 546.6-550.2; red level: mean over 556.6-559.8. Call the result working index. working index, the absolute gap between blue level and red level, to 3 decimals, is 0.035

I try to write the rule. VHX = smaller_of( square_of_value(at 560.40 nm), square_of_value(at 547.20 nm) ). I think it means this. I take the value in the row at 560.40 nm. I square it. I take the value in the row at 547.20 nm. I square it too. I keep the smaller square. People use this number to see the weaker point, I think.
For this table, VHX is 120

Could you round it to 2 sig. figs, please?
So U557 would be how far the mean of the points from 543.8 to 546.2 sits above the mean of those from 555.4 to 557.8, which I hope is -0.29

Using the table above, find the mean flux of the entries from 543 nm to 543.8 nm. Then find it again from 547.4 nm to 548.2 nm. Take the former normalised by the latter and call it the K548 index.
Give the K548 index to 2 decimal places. 0.90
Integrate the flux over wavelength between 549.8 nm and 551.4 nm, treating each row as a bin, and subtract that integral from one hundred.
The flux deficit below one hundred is 82.1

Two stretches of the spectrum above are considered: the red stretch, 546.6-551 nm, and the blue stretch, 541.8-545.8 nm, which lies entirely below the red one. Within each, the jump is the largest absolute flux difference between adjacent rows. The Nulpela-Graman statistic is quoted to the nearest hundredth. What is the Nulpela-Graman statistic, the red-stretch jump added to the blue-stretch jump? 4.66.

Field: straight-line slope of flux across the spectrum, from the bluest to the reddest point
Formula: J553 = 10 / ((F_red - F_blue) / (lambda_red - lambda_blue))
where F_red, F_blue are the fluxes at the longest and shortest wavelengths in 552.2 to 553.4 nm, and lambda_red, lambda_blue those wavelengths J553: -33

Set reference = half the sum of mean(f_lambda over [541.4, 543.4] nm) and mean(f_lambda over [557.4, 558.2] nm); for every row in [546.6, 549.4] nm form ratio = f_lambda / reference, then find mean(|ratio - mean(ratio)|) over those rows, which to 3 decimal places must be 0.066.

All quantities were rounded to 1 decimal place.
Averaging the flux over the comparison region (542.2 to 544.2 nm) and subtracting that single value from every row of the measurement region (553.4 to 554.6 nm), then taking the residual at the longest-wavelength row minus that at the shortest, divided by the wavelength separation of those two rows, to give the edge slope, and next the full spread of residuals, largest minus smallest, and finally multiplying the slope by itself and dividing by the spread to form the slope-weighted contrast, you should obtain 0.1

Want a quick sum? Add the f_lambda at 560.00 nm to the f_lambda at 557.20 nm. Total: 21.1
